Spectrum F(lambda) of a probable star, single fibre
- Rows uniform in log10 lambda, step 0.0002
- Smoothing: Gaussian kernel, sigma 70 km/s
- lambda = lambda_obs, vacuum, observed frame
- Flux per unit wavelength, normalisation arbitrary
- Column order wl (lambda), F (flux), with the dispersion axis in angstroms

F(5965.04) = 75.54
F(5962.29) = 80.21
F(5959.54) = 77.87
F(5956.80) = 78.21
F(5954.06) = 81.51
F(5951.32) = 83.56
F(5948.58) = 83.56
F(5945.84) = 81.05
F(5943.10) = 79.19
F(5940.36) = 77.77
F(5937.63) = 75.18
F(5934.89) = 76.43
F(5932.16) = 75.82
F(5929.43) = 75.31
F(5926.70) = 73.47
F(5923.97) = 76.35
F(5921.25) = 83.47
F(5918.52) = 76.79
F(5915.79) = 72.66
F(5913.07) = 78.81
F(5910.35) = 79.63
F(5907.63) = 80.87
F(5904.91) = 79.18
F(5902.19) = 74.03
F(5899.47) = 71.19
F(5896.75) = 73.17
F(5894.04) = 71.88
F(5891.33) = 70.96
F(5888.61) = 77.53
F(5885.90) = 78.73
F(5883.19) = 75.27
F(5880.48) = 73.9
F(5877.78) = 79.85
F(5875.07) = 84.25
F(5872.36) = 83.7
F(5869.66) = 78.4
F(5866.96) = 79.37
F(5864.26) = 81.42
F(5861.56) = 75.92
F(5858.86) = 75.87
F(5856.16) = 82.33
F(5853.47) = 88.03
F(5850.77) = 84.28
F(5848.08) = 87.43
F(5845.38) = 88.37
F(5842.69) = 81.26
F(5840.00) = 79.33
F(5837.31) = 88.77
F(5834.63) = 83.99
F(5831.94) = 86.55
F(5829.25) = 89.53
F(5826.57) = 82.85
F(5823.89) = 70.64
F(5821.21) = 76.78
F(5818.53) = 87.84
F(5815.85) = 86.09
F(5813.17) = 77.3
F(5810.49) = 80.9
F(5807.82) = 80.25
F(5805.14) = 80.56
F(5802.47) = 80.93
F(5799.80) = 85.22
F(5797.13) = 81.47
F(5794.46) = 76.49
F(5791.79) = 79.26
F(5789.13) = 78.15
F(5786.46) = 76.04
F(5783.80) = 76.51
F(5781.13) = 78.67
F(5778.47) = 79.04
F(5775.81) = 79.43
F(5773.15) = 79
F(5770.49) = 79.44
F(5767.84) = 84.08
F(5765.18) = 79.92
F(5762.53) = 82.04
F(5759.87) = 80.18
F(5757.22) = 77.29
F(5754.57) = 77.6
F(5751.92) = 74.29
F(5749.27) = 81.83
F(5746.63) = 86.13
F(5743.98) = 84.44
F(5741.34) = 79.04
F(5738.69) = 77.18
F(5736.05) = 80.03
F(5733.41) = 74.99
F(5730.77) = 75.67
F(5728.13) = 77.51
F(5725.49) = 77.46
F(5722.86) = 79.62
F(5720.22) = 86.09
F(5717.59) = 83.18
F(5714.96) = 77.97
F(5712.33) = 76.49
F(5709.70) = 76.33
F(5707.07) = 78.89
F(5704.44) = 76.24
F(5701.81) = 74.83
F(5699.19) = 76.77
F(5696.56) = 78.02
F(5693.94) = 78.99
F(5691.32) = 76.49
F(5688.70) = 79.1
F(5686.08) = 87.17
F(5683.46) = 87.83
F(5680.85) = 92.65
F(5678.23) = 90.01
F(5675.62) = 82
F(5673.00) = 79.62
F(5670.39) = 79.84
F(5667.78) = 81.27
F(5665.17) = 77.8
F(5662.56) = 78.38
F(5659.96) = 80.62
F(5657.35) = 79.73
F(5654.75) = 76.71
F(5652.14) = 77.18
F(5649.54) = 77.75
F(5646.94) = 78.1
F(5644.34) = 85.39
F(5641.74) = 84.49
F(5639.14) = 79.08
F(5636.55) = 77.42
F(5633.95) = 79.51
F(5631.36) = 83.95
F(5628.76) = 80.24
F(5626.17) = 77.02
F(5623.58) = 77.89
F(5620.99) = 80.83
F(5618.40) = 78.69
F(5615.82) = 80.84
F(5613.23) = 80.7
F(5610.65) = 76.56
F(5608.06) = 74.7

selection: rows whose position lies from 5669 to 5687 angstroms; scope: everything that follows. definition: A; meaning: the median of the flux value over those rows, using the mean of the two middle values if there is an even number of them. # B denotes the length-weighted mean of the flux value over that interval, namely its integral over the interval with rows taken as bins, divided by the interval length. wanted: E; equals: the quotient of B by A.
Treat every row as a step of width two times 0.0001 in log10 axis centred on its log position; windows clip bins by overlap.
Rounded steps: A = 87.2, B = 86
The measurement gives 0.981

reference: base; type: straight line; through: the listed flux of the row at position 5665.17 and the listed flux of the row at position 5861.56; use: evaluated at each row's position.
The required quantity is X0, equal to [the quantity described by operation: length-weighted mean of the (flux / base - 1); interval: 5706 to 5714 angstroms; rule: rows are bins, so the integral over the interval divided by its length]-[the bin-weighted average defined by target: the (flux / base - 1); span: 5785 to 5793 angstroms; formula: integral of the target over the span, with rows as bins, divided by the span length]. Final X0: -0.017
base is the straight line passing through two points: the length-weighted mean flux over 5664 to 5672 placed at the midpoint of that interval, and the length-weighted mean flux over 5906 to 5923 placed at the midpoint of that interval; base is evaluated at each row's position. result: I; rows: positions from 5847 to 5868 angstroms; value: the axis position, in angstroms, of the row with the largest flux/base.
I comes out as 5853.47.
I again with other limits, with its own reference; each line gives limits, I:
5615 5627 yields 5620.99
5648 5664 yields 5659.96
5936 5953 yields 5951.32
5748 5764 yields 5762.53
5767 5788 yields 5767.84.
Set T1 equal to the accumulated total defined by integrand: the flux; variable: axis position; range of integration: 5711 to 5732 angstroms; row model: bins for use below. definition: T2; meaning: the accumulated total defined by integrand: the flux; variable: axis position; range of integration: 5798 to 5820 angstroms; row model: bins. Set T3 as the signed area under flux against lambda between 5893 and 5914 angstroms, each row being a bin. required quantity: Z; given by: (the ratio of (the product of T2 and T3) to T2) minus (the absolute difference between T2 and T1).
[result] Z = 1452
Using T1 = 1665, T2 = 1811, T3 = 1598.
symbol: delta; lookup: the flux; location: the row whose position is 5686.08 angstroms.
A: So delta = 87.17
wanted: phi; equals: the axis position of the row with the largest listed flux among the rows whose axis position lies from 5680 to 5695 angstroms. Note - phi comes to 5680.85 angstroms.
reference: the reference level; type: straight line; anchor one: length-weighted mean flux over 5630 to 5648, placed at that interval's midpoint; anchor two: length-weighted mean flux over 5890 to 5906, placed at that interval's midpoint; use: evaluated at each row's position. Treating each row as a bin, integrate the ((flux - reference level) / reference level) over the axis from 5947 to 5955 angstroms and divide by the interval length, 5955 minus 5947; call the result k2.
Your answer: 0.16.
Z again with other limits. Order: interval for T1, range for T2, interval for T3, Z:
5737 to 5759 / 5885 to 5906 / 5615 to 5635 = 1405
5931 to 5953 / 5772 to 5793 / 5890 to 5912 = 1557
